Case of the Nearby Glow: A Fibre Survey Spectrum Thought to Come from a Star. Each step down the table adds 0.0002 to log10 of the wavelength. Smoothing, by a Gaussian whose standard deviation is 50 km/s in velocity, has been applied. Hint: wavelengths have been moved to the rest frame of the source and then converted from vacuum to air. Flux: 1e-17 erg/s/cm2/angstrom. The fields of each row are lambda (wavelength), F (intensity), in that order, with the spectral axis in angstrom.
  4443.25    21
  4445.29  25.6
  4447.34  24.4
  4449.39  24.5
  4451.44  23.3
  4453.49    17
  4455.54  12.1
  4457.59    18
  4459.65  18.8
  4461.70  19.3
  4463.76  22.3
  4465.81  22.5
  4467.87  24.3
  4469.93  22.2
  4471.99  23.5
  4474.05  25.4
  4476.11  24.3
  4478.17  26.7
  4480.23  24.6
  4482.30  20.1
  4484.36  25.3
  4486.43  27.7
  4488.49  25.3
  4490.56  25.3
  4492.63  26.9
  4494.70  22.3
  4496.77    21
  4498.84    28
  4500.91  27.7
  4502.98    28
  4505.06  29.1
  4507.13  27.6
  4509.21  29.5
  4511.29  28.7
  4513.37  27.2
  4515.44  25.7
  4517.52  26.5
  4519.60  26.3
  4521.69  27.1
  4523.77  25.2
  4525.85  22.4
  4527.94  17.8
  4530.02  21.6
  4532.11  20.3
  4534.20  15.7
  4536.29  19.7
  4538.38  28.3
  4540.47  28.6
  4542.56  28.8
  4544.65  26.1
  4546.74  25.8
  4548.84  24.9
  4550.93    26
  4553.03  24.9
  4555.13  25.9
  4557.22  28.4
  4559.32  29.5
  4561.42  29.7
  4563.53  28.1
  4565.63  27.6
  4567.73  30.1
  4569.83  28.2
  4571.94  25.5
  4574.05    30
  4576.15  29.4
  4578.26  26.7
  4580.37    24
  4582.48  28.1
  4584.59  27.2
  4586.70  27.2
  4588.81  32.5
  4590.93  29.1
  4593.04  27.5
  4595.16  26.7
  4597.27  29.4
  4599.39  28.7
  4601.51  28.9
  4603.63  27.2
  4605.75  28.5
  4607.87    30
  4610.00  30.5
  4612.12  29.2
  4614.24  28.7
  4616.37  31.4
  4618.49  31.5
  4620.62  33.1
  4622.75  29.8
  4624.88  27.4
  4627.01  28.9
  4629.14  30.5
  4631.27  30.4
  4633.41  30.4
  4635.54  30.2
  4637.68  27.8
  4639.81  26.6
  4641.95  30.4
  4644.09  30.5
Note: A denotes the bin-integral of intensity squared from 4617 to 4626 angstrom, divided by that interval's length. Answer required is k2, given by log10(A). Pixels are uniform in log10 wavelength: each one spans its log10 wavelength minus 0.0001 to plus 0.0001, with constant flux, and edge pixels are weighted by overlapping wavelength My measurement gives 2.97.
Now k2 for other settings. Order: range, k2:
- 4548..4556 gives 2.81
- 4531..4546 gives 2.78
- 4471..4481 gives 2.79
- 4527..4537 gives 2.56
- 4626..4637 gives 2.95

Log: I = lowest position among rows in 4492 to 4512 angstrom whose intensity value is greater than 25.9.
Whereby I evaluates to 4492.63 angstrom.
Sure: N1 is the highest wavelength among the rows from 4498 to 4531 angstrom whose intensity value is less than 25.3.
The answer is 4530.02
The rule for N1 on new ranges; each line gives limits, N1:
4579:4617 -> 4580.37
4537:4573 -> 4553.03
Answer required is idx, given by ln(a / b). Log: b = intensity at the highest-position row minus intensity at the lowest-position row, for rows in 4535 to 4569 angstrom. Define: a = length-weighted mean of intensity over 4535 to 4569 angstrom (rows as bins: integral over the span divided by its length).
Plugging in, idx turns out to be 1.0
